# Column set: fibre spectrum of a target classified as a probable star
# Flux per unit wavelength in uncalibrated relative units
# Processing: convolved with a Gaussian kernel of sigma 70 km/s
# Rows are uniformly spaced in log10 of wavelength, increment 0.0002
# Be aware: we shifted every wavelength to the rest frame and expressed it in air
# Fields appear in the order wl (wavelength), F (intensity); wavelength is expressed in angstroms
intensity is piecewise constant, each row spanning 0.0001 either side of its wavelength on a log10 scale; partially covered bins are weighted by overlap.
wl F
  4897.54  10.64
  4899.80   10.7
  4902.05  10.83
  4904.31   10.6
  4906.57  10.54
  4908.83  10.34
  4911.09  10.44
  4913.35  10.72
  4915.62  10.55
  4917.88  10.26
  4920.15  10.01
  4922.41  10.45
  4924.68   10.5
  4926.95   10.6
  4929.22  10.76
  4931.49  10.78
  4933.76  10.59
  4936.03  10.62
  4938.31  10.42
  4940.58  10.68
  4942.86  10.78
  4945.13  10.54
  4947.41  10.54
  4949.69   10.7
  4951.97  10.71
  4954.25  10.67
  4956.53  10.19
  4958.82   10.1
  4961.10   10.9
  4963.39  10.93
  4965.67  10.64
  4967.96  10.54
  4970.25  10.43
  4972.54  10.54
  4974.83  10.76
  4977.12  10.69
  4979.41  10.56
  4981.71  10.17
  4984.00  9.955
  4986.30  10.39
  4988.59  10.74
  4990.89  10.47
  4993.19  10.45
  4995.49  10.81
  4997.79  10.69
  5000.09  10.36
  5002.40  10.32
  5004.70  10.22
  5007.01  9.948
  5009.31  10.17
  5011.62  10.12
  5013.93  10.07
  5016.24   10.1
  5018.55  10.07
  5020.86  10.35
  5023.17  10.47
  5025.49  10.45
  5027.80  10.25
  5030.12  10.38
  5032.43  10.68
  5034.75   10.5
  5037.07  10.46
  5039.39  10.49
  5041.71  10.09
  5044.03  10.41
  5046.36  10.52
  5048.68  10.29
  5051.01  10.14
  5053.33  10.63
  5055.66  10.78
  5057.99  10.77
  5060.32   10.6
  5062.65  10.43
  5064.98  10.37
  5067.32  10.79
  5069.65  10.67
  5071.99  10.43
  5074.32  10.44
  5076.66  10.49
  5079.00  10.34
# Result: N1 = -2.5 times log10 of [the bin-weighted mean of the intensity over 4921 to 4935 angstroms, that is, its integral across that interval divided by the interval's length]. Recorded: -2.56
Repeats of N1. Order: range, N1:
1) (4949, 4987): -2.56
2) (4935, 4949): -2.56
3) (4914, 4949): -2.56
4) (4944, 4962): -2.56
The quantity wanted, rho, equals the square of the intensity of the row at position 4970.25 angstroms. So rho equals 109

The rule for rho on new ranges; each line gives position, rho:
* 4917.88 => 105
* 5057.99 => 116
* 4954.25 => 114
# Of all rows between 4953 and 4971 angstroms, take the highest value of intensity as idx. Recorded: 10.93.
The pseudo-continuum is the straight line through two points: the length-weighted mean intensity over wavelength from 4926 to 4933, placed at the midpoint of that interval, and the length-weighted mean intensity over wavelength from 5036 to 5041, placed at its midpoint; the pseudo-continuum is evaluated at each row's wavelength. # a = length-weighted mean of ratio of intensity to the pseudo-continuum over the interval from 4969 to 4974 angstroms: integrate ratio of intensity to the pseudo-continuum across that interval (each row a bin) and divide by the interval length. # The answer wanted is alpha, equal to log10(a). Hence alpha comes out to -0.004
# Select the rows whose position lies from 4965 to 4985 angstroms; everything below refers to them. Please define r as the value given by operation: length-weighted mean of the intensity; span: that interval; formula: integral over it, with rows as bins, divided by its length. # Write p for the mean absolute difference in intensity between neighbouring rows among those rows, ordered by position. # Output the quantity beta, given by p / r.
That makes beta 0.0161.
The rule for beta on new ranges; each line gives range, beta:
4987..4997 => 0.0204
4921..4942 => 0.0119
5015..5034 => 0.0149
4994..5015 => 0.0144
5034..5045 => 0.0190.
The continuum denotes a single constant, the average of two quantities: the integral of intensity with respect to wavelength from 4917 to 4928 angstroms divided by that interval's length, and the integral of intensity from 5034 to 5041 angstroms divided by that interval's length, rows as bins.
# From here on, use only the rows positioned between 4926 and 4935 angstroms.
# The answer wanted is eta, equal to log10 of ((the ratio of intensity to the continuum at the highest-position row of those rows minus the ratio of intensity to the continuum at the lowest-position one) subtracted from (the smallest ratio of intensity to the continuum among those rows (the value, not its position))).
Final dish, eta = 0.008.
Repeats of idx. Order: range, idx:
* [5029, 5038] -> 10.68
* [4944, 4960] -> 10.71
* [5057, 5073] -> 10.79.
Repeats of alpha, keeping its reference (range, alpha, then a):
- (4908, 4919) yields -0.012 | 0.97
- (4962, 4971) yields 0.001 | 1.00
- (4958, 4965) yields 0.002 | 1.00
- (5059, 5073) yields 0.007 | 1.02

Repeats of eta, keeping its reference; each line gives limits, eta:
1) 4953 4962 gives -0.023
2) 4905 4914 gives -0.011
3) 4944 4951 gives -0.001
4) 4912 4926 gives -0.008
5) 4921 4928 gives -0.005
